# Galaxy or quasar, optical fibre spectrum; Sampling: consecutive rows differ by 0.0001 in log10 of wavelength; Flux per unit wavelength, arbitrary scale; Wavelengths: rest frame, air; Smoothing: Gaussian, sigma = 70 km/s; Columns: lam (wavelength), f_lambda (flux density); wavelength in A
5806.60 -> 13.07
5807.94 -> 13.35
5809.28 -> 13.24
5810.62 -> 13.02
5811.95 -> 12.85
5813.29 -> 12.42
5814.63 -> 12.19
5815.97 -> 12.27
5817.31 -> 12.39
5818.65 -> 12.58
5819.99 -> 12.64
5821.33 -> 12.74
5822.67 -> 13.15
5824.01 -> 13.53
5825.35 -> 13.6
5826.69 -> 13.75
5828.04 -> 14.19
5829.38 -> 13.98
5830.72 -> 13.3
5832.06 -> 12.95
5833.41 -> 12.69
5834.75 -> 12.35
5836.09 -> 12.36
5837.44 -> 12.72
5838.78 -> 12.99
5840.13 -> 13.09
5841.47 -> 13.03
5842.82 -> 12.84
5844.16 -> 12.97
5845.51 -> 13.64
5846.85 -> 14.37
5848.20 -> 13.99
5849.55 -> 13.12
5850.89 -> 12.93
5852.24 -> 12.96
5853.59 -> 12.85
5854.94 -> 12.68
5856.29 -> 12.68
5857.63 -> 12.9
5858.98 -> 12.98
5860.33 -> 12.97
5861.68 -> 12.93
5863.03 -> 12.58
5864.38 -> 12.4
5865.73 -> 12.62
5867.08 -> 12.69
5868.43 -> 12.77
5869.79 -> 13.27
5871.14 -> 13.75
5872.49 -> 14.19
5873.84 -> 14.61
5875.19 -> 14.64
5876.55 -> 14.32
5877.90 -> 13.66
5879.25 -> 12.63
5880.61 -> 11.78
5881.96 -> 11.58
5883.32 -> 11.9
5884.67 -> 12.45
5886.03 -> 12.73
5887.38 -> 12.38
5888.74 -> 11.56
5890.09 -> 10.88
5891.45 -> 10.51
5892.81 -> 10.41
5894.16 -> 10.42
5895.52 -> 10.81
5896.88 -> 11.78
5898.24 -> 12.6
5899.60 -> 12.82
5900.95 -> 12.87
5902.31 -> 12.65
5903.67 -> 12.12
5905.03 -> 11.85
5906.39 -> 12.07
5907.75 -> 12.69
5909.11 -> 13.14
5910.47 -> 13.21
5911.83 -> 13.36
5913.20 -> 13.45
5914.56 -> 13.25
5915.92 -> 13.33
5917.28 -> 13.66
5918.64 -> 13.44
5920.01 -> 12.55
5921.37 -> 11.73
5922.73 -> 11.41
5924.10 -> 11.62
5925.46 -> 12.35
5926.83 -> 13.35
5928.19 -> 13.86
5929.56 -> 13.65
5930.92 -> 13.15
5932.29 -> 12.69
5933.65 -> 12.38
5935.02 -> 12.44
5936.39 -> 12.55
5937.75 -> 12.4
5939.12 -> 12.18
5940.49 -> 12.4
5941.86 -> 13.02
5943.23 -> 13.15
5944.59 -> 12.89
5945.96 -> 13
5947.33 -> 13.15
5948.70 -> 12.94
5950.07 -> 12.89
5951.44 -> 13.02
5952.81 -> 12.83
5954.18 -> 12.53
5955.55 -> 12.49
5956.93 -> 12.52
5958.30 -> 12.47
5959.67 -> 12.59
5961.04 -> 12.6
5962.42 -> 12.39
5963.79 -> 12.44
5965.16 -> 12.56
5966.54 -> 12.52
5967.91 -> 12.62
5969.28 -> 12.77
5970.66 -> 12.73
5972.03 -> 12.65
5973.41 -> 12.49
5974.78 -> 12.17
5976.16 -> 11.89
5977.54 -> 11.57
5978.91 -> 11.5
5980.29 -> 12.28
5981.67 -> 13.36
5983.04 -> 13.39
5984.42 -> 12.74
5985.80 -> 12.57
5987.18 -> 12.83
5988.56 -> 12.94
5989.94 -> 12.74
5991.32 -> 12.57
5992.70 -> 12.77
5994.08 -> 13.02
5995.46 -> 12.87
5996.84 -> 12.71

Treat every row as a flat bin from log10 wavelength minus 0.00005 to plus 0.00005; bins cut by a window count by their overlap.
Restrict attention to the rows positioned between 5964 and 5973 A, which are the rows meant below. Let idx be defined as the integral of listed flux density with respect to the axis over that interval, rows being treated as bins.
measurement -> 114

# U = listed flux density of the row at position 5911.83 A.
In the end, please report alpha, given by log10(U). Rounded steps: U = 13.36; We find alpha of 1.13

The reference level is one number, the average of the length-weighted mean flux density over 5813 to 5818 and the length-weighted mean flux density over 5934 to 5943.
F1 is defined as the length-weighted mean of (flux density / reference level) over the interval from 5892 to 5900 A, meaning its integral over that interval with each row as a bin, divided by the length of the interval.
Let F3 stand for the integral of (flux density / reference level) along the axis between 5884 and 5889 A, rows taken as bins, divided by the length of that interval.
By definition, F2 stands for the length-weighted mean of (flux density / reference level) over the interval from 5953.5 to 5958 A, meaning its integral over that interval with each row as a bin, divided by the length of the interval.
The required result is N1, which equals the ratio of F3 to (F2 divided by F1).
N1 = 0.91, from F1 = 0.92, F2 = 1.01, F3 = 0.99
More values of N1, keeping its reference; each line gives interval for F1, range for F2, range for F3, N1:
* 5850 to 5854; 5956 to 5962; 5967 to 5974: 1.05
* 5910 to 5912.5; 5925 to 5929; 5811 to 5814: 1.03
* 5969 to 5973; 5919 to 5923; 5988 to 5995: 1.08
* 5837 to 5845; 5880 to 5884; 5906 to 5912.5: 1.15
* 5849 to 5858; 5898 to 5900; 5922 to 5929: 1.02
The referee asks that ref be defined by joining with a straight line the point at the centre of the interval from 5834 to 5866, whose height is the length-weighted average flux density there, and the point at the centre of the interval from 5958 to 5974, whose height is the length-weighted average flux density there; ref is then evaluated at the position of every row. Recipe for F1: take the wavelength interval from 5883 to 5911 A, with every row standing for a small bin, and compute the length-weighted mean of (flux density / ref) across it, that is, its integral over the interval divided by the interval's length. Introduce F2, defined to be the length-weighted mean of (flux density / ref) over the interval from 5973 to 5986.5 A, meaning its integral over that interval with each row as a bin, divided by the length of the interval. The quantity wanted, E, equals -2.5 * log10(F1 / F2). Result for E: 0.060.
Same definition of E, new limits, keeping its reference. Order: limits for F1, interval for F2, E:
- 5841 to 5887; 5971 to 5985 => -0.023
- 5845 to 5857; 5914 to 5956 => -0.014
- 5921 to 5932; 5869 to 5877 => 0.101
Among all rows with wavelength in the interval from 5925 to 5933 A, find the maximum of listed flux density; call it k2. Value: 13.86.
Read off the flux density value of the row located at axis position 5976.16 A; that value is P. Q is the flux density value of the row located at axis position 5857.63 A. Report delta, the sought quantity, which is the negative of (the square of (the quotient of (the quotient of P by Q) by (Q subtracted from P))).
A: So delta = -1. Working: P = 11.89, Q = 12.9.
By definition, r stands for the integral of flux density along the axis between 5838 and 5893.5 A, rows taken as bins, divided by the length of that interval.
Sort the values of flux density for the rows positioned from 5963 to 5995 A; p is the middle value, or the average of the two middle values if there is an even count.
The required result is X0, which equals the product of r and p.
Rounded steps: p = 12.6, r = 12.8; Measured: 162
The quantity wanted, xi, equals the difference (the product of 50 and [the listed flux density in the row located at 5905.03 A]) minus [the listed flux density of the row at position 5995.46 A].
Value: 580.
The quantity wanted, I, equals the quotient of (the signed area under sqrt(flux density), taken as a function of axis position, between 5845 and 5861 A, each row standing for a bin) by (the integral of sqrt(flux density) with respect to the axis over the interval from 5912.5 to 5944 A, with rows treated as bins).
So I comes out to 0.5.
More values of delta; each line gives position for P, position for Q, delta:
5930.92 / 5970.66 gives -6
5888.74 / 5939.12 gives -2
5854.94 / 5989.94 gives -275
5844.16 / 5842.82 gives -60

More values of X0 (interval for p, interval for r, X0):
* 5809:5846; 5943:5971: 165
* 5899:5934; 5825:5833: 175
